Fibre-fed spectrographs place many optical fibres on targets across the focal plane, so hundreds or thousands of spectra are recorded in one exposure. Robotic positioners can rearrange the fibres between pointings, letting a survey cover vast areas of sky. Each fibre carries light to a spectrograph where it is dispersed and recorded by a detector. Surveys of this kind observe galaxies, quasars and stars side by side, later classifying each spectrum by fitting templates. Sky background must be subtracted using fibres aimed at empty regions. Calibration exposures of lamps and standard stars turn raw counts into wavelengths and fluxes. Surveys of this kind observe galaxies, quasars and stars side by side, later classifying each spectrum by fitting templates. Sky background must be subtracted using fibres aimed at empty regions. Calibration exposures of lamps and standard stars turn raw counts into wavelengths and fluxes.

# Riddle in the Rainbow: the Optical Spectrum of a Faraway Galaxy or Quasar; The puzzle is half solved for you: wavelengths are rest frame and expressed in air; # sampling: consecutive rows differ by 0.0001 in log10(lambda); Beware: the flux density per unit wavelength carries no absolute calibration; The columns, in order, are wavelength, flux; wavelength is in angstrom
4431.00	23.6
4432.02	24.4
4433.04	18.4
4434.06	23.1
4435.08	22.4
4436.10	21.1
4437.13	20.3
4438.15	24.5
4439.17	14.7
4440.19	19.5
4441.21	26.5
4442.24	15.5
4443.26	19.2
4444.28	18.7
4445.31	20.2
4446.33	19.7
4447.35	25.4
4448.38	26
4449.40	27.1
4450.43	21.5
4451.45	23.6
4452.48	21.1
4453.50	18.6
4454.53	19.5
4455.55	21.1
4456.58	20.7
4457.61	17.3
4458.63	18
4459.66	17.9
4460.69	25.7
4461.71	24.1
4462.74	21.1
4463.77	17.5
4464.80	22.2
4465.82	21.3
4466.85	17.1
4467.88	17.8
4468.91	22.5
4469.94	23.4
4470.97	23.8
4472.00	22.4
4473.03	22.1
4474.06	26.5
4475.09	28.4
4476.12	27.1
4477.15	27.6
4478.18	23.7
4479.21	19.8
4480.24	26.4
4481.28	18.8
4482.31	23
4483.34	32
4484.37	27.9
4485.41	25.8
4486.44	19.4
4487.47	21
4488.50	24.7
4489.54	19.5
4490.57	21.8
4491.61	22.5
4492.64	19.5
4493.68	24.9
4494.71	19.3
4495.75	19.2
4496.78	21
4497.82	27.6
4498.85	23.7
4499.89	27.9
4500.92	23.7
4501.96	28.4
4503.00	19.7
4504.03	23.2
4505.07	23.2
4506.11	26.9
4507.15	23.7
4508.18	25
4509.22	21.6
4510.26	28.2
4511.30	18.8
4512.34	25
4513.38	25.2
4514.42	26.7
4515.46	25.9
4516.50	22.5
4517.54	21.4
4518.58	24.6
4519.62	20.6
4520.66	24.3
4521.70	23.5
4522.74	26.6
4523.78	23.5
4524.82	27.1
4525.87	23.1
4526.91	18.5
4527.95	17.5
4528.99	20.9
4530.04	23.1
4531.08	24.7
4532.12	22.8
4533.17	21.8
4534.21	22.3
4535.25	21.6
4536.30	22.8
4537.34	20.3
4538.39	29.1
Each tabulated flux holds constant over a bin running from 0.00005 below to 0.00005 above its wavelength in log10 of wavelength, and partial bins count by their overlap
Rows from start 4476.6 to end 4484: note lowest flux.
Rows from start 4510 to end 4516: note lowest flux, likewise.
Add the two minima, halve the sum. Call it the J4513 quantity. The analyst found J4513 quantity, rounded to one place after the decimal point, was 18.8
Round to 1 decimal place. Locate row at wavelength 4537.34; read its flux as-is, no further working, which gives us 20.3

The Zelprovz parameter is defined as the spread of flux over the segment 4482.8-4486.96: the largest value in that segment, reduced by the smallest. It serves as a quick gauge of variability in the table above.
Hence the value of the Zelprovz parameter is 12.6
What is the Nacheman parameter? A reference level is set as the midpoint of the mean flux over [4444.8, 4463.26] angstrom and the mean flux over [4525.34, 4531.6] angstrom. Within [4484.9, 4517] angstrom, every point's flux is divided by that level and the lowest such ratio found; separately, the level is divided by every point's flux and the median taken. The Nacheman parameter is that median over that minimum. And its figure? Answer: 1.032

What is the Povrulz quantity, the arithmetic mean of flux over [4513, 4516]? 26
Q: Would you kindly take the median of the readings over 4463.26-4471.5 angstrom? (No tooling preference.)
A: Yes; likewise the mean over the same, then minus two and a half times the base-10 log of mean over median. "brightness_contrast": 0.05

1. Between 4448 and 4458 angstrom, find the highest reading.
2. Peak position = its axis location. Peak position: 4449.40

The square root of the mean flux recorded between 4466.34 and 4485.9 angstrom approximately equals 4.90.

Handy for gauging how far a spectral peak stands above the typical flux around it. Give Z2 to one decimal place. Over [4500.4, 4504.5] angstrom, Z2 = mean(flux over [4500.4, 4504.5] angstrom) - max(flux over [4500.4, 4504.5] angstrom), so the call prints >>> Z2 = -4.6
